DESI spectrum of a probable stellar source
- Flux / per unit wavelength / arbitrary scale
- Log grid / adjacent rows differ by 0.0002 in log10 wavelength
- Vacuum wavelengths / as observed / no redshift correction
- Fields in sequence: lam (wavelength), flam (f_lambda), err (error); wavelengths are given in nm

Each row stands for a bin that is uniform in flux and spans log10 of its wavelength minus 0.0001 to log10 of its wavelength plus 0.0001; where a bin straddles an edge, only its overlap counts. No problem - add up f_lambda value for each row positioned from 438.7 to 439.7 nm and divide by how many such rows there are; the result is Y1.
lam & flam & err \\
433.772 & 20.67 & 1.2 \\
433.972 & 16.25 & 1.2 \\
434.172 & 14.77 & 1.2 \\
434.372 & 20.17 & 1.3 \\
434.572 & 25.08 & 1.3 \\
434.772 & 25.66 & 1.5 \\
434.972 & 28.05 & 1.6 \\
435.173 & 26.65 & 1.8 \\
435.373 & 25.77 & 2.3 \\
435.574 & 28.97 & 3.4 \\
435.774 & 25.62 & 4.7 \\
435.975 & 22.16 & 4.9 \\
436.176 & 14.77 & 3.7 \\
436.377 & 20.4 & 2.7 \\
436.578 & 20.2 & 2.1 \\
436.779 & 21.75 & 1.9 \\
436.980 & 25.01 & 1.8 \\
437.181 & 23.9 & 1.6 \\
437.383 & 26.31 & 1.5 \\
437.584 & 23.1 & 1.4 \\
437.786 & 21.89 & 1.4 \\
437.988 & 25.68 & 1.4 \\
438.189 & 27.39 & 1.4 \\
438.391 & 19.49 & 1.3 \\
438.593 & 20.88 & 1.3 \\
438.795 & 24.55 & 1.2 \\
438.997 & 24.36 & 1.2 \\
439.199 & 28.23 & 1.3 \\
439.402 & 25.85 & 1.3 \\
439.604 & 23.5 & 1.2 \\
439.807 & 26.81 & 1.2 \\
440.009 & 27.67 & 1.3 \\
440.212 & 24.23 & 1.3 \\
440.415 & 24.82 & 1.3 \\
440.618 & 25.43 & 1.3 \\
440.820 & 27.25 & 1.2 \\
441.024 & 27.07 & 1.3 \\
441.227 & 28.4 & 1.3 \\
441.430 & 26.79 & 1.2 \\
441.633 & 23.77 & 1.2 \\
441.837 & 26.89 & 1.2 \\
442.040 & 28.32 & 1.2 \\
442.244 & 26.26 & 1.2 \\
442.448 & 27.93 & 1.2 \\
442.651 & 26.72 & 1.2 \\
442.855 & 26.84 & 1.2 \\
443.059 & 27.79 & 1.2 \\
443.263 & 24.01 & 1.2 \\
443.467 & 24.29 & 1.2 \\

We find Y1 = 25.3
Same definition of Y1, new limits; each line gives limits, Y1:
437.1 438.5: 24.0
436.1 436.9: 19.3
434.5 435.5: 26.2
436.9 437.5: 25.1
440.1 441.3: 26.2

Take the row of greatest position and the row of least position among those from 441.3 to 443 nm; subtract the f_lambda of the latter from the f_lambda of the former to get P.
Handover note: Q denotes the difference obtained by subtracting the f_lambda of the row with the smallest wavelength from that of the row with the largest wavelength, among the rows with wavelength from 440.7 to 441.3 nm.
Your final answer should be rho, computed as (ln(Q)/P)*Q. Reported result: 3.2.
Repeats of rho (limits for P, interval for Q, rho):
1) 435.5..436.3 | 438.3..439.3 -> -1.3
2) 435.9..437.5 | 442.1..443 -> -0.1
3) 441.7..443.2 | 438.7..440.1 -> 3.9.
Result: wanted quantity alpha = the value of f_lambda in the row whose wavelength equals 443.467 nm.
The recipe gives 24.29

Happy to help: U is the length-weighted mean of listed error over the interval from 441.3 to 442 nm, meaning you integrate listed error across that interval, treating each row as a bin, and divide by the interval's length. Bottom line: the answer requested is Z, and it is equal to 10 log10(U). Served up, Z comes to 0.81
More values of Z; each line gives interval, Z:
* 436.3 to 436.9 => 3.43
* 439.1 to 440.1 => 1.00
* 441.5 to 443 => 0.79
